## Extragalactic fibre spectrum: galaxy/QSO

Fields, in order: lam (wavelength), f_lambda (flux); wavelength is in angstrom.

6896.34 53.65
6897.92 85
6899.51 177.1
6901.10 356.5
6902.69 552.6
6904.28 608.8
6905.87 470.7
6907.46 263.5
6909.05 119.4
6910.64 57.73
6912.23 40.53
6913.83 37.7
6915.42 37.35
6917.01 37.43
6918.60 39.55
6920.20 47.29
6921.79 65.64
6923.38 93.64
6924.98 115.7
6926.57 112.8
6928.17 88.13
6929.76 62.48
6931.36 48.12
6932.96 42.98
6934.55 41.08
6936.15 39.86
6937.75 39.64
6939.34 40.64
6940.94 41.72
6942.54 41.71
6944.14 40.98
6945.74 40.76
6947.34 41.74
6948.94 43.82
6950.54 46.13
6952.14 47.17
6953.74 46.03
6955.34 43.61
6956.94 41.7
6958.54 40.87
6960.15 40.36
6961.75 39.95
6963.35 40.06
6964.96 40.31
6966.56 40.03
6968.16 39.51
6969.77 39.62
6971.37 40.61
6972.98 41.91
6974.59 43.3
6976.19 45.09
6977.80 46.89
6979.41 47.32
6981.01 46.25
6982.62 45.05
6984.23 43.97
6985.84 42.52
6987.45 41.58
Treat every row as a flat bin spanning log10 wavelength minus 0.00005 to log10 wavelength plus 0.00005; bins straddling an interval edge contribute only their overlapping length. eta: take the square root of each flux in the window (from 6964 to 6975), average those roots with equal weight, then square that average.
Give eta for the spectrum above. 41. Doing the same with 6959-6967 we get 40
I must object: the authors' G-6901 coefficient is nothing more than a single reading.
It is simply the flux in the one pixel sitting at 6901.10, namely 356.5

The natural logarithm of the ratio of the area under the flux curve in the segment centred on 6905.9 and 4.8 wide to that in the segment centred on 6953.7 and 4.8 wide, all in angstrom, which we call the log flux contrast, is 2.3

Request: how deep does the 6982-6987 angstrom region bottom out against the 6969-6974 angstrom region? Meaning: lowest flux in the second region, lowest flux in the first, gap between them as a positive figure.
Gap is 2.9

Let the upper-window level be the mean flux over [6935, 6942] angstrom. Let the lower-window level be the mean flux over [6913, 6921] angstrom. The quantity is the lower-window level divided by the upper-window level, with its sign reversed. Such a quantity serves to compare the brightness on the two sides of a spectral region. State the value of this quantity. -1.0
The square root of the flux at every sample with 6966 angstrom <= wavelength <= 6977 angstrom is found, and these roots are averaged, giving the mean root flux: 6.44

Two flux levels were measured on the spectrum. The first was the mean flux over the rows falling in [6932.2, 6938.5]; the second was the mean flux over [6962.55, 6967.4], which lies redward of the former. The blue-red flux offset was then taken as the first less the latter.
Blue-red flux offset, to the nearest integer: 1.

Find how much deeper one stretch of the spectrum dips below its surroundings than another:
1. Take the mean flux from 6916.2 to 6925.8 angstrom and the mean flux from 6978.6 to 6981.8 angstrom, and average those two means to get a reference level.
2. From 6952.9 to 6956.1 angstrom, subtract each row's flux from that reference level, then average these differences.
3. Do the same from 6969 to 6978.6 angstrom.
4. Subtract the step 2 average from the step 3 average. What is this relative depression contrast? 1.9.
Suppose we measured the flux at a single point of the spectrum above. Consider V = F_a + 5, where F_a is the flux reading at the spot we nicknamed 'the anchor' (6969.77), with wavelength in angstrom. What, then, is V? 44.6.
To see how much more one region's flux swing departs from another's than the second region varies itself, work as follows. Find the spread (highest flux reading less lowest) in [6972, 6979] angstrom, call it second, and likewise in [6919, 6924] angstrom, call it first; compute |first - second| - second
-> 36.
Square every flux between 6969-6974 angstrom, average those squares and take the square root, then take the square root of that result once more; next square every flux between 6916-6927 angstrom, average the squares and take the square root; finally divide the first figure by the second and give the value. 0.08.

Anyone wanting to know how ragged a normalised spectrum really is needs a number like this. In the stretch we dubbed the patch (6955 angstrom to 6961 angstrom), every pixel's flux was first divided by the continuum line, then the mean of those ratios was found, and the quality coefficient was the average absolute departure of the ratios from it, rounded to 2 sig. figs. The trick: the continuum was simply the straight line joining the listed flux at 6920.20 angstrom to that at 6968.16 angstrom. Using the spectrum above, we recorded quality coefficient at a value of 0.019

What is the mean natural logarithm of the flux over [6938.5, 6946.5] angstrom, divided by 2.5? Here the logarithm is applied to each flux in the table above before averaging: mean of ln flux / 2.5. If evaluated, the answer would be 1.49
